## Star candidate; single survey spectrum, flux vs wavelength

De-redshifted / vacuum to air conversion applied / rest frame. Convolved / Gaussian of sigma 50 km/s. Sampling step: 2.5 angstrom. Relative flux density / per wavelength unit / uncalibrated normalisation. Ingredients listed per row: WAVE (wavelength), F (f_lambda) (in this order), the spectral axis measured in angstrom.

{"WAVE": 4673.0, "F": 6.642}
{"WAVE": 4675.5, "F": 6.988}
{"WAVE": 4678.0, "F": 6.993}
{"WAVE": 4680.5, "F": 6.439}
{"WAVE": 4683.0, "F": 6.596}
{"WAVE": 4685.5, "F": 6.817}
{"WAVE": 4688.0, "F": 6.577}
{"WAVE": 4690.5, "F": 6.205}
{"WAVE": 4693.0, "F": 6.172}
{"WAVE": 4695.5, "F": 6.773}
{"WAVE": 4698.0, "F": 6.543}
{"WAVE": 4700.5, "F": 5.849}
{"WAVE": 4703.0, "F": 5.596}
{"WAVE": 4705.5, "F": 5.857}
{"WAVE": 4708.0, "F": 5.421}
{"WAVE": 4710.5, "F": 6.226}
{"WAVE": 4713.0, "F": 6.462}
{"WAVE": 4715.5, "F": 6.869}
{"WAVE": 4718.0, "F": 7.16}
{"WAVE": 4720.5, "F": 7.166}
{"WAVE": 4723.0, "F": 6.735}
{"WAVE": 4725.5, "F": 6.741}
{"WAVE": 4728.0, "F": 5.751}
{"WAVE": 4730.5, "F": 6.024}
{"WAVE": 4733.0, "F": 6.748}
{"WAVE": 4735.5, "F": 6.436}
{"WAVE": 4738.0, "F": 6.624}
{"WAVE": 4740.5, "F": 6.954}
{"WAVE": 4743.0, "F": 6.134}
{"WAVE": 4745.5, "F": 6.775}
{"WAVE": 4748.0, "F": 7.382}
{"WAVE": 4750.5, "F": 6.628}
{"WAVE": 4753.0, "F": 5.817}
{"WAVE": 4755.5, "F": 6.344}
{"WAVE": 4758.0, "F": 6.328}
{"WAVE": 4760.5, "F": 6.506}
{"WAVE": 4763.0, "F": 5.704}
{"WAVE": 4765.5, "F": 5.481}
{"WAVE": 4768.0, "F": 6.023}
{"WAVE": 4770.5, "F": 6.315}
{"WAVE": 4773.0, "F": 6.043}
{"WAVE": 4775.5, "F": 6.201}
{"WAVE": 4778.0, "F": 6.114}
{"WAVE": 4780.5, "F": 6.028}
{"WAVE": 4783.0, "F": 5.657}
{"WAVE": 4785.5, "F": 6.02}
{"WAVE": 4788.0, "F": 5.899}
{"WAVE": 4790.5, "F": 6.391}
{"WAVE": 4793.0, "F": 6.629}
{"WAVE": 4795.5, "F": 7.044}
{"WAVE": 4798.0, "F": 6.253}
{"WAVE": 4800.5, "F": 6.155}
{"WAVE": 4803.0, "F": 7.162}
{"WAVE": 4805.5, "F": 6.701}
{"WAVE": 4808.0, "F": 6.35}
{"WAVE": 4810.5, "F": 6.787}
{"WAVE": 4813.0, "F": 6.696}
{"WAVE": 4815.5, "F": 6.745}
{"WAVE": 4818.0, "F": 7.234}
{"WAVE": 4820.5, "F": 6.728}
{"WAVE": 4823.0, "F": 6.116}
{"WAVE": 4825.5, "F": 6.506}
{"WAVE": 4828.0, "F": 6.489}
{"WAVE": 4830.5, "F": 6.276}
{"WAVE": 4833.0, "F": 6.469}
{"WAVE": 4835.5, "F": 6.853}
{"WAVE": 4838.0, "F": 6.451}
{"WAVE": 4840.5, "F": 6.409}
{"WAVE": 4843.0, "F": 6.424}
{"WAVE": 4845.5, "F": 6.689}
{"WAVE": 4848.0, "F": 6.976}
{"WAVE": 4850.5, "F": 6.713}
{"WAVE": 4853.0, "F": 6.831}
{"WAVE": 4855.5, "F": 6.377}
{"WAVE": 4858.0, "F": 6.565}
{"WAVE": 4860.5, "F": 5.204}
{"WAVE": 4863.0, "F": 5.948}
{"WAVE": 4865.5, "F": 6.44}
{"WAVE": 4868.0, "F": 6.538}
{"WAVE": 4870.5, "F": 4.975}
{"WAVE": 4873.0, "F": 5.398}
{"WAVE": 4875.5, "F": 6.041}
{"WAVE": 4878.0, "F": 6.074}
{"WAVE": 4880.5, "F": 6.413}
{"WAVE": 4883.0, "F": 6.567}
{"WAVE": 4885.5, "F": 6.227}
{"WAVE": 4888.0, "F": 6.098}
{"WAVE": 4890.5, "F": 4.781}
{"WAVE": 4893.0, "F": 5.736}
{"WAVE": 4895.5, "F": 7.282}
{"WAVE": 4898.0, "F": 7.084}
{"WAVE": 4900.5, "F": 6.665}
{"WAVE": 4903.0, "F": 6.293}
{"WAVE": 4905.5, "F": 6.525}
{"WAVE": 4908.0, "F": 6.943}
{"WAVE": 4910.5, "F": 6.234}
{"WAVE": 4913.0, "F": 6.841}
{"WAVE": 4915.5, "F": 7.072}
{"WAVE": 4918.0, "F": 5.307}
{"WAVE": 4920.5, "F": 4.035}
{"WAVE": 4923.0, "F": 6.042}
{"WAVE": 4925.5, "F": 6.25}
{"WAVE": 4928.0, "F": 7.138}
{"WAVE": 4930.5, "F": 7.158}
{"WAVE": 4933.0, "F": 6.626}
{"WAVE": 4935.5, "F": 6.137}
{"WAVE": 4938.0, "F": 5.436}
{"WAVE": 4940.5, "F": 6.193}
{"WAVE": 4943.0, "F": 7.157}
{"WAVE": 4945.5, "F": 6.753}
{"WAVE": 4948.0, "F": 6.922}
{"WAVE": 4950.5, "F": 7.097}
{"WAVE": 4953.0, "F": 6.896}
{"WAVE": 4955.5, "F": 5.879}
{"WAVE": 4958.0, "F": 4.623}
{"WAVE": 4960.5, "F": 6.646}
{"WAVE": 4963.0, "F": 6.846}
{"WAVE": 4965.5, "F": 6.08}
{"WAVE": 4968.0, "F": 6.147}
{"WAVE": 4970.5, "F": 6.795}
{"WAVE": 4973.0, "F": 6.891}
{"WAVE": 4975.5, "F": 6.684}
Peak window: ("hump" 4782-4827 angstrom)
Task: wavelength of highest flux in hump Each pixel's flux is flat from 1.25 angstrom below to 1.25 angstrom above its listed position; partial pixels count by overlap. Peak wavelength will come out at 4818.0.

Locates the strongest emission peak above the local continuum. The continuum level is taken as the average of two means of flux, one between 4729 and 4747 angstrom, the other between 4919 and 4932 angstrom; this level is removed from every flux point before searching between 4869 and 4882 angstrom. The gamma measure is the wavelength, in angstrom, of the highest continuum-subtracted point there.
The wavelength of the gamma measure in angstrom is 4880.5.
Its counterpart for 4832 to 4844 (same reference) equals 4835.5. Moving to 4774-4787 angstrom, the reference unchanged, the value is 4775.5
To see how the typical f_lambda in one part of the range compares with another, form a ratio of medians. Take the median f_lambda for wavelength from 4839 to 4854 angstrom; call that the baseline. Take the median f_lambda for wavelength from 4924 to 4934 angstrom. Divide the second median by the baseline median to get 1.03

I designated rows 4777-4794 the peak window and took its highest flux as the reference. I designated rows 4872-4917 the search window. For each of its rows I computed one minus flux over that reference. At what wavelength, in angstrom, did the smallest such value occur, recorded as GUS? 4895.5 angstrom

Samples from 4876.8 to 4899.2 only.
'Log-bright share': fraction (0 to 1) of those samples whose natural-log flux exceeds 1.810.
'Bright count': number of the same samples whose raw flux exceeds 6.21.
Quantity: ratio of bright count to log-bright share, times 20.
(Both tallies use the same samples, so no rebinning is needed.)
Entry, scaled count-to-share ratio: 180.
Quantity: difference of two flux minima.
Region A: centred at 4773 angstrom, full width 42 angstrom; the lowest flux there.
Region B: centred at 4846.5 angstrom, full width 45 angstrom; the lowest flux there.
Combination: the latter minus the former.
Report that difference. -0.28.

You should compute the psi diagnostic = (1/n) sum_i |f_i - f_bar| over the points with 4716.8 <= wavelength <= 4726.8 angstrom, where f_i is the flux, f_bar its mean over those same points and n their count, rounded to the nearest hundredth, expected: 0.21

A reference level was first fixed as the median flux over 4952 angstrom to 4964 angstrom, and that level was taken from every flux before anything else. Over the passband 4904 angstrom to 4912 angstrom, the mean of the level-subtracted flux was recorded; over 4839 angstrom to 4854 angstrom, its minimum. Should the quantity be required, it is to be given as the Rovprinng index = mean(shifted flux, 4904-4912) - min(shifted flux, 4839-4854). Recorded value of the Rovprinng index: 0.16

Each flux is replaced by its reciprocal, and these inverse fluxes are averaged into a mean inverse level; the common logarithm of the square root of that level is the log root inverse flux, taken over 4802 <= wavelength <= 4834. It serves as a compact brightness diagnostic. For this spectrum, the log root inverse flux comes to -0.410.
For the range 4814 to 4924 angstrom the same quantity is -0.397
